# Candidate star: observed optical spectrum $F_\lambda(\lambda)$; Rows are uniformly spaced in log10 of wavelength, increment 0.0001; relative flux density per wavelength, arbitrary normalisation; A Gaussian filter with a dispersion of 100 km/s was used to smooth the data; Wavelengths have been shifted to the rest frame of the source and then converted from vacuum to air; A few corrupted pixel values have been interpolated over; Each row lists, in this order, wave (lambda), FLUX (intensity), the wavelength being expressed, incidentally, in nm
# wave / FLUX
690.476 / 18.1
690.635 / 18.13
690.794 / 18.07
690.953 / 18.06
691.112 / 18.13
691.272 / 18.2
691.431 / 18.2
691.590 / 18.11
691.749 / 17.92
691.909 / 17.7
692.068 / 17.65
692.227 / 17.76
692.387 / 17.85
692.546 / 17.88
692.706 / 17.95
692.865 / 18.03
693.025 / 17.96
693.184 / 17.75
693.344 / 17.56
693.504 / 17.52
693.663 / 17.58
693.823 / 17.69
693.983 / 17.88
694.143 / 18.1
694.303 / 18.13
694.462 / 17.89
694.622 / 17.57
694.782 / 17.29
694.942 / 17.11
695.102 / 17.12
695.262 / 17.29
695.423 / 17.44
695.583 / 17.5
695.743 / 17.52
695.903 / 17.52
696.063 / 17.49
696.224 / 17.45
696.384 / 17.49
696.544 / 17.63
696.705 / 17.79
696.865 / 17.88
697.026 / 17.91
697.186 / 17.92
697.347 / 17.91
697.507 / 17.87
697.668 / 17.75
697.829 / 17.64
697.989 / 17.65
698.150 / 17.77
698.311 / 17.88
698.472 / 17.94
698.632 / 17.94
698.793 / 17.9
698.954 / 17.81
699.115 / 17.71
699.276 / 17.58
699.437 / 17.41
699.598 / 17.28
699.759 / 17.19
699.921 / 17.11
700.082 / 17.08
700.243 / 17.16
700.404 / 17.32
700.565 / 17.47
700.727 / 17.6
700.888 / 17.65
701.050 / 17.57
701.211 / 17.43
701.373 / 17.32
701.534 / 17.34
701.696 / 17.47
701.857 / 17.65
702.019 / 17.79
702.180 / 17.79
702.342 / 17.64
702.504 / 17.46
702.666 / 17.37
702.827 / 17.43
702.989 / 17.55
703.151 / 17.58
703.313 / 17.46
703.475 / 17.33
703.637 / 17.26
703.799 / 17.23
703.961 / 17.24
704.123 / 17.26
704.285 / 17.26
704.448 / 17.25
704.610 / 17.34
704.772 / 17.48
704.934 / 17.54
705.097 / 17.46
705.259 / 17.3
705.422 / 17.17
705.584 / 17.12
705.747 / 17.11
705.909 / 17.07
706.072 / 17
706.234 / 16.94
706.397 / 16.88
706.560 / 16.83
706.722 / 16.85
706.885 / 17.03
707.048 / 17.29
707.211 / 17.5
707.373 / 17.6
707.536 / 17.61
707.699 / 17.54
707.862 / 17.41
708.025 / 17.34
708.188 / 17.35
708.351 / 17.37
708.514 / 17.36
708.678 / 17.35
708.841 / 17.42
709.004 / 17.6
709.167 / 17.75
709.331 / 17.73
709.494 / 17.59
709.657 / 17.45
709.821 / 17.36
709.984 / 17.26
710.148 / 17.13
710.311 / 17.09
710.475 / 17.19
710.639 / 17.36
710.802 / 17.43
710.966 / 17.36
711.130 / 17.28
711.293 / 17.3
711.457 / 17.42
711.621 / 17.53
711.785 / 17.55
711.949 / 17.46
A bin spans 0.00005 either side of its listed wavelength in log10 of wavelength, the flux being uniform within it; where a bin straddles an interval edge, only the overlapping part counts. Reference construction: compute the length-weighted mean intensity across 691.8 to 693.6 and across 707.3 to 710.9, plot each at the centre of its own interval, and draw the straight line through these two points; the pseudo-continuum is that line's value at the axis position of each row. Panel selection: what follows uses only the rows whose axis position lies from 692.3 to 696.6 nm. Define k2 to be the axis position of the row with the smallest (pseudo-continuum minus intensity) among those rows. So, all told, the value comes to 694.303 nm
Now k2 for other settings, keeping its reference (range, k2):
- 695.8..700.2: 698.632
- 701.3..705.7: 702.180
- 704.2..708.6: 707.536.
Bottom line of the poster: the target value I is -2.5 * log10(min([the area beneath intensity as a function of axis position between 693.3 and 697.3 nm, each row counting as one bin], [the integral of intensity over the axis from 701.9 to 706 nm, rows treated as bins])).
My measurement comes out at -4.620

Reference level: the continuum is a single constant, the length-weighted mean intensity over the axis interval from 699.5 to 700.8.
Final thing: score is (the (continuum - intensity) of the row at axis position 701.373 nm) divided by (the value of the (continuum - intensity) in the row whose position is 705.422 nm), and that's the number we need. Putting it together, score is -0.5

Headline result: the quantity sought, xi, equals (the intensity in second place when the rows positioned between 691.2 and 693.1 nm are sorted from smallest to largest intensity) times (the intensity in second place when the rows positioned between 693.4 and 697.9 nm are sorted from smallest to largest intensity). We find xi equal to 303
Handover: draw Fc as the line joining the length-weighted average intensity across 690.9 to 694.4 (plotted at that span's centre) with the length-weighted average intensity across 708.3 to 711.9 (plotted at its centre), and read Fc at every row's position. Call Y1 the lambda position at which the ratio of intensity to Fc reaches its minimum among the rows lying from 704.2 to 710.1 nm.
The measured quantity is 706.560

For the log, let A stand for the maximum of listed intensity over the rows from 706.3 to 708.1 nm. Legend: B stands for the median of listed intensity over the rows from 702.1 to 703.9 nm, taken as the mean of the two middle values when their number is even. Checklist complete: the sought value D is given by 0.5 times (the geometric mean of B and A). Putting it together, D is 8.77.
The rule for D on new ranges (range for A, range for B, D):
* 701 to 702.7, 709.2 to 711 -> 8.79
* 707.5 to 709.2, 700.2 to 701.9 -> 8.80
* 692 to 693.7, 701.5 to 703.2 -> 8.89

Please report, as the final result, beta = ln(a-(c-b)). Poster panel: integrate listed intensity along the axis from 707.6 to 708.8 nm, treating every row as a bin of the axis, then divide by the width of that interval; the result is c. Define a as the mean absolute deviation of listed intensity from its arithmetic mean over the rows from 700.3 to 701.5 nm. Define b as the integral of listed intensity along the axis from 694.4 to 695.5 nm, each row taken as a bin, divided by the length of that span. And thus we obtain -2.4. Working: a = 0.11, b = 17.4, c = 17.39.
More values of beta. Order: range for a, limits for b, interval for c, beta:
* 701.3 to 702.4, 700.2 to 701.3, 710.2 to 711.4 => -1.1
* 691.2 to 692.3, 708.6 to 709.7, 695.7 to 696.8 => -1.6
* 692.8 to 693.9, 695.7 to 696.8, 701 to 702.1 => -1.6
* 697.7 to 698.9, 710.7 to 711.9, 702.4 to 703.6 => -2.6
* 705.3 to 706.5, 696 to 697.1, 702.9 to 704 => -1.0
